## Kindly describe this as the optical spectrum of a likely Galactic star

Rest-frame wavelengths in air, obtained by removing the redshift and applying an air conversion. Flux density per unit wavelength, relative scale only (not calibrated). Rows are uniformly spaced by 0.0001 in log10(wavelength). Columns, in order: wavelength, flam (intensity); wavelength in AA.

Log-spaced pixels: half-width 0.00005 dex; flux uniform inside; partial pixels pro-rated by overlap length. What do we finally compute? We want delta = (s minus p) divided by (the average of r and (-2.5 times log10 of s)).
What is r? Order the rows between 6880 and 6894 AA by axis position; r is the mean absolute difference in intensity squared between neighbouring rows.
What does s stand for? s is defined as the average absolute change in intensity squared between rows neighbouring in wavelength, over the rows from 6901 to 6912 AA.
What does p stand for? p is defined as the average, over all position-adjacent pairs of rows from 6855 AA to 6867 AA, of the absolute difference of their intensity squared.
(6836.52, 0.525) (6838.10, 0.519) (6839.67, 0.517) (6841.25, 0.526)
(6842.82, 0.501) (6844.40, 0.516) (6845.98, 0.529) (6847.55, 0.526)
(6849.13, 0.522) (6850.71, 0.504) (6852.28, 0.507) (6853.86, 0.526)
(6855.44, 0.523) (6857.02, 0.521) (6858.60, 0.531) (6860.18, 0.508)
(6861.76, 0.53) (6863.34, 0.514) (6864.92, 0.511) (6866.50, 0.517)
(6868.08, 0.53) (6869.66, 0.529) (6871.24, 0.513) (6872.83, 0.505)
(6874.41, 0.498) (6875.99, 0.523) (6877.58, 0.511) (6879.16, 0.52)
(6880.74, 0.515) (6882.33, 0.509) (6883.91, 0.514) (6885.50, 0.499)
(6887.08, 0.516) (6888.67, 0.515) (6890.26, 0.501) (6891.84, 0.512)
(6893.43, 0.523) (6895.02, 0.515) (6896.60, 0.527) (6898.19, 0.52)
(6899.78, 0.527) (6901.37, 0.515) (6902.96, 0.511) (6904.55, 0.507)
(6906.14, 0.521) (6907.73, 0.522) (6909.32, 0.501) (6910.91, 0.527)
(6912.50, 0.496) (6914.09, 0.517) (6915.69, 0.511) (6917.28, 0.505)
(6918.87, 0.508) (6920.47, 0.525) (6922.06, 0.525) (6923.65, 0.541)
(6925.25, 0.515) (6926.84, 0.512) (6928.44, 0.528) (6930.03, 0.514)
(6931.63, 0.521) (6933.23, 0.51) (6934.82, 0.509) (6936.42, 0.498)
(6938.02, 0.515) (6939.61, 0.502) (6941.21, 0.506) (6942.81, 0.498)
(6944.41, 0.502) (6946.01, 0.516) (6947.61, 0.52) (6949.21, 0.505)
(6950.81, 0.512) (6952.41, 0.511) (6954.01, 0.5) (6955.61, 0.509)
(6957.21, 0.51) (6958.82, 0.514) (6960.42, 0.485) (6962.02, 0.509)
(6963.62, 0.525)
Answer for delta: -0.0001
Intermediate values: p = 0.012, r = 0.010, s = 0.012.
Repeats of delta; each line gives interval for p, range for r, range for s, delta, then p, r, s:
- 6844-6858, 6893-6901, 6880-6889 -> 0.0002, 0.008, 0.009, 0.009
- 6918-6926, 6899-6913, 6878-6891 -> -0.0025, 0.016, 0.015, 0.009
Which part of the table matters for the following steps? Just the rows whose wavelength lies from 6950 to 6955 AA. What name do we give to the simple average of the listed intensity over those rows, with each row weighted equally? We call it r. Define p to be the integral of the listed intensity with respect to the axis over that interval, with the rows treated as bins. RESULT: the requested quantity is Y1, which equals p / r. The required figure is 5.004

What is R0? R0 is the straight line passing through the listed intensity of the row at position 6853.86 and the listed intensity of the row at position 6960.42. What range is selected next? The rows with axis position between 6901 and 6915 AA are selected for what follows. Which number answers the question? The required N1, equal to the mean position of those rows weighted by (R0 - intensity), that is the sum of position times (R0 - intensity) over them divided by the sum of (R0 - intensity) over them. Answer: 6908.2 AA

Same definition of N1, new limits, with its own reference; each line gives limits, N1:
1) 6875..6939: 6921.1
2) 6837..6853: 6845.4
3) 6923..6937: 6928.6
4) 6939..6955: 6947.8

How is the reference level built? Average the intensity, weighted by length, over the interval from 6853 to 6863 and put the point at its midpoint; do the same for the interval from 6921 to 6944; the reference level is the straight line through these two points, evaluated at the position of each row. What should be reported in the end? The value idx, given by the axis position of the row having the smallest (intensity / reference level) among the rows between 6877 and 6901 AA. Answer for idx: 6885.50 AA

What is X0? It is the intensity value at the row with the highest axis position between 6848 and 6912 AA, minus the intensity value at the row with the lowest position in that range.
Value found 0.005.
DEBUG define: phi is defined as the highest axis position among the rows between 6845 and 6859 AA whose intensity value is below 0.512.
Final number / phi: 6852.28 AA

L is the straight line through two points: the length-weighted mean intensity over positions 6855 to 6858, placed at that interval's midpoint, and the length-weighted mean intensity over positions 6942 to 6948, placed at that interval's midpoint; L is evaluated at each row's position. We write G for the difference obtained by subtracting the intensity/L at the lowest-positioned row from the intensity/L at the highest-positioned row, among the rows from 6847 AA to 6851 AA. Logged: -0.041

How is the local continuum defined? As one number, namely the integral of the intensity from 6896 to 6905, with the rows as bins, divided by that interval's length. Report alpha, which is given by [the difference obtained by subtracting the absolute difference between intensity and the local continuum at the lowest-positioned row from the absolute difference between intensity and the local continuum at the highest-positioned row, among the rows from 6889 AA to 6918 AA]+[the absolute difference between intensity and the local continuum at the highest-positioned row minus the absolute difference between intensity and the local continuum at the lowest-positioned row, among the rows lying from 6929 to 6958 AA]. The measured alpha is 0.000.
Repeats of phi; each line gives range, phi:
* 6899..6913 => 6912.50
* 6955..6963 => 6962.02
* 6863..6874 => 6872.83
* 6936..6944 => 6942.81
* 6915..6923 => 6918.87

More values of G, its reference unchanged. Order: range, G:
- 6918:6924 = 0.066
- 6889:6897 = 0.052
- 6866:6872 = -0.006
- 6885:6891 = 0.005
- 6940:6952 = 0.015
